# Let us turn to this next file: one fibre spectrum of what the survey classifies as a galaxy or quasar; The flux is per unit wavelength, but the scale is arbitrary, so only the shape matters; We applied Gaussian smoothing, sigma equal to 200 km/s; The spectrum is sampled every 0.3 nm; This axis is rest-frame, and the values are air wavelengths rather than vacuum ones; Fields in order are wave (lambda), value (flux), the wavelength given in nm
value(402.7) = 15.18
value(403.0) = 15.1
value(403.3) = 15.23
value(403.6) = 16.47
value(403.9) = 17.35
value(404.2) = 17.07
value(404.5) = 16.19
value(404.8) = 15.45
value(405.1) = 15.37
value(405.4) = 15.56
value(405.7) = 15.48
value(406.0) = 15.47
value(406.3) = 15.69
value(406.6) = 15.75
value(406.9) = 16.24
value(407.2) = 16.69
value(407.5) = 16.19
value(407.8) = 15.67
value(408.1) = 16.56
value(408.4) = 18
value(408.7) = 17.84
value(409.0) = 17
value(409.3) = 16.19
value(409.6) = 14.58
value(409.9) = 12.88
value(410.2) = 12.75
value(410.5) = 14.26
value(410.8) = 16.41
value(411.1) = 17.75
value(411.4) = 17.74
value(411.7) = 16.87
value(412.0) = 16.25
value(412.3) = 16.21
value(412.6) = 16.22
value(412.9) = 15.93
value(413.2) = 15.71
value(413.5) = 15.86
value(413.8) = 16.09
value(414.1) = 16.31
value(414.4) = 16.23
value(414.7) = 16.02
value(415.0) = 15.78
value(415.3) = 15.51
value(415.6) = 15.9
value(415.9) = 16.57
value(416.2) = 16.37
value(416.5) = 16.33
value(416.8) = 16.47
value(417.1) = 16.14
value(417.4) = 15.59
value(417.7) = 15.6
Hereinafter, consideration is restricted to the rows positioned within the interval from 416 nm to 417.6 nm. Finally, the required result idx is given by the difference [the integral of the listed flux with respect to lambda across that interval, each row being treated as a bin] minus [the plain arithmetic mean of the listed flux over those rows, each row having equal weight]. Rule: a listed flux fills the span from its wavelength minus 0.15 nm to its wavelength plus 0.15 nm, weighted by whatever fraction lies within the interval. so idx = 10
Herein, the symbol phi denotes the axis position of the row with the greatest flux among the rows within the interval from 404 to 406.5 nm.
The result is 404.2 nm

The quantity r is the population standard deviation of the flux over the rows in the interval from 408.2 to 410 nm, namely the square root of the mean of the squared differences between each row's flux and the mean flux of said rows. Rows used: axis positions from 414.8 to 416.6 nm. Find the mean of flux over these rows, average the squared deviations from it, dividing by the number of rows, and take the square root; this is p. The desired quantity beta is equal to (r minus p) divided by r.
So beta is 0.8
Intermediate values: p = 0.37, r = 1.8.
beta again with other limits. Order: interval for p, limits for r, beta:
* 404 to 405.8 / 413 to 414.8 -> -2.0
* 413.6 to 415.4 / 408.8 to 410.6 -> 0.8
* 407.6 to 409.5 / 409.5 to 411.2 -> 0.5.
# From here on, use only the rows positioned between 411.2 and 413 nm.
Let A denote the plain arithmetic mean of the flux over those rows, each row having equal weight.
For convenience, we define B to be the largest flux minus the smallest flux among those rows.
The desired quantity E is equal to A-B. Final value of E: 14.7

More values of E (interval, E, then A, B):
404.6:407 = 14.8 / 15.6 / 0.9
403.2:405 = 14.2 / 16.3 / 2.1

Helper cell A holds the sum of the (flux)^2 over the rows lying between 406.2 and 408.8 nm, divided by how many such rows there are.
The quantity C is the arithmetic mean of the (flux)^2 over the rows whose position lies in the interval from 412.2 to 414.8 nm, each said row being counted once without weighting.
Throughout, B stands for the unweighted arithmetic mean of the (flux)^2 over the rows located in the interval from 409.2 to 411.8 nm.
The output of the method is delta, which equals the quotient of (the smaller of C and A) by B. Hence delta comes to 1.06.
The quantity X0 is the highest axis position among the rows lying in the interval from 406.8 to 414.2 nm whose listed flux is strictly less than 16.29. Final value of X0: 413.8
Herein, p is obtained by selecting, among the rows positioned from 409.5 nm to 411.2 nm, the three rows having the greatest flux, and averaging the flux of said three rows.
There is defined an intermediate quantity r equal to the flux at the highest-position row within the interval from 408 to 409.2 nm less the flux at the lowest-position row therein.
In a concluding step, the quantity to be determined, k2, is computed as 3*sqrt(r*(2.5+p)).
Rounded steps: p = 16.2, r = 0.44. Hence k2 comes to 9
